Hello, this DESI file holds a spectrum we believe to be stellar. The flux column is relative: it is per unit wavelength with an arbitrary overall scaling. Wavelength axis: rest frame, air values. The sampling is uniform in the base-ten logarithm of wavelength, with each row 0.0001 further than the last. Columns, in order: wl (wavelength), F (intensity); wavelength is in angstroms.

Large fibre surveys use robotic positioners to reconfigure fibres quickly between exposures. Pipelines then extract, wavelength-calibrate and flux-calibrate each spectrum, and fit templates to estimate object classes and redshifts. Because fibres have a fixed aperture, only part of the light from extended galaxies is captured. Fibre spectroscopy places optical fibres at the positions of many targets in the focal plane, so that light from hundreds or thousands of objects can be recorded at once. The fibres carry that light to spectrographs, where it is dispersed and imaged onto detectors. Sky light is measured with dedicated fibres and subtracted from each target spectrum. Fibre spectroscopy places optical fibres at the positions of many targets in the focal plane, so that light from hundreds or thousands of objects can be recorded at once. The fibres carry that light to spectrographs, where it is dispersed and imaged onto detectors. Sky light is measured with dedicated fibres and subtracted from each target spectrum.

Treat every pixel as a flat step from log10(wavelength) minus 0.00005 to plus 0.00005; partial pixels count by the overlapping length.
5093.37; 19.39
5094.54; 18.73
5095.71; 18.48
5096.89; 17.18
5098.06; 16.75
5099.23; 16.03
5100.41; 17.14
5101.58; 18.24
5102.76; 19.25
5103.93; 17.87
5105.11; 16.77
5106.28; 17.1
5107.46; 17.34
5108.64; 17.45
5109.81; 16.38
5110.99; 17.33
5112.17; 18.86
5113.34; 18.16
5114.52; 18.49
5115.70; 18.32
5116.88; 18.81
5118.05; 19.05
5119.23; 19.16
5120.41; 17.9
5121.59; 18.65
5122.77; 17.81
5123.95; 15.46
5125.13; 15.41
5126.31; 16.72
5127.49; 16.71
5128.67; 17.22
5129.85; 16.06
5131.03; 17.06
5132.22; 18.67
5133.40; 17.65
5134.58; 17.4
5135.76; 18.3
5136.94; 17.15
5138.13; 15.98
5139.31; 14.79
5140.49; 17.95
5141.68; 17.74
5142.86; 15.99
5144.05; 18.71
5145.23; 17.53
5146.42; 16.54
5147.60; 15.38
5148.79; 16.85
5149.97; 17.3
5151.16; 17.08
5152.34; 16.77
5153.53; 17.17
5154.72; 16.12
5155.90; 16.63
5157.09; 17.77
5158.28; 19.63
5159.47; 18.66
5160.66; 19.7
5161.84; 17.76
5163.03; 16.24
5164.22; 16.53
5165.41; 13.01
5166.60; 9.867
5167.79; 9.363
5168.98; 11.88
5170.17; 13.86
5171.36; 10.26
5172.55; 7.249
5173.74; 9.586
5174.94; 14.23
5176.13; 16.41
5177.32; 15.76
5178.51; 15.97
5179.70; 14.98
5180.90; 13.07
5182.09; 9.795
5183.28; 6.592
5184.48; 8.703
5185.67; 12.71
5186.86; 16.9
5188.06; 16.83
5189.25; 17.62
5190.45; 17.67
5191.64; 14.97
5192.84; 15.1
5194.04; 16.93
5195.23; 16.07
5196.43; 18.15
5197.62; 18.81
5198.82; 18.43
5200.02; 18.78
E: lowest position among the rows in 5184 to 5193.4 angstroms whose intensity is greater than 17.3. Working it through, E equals 5189.25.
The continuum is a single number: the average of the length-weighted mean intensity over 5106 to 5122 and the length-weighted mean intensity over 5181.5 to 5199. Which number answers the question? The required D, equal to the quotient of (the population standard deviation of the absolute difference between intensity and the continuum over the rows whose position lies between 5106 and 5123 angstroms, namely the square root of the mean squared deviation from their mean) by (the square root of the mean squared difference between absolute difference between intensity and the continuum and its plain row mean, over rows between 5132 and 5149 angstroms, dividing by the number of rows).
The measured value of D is 1.19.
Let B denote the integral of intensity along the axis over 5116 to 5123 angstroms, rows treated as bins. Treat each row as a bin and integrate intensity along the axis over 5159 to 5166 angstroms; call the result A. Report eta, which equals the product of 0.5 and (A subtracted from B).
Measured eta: 5.7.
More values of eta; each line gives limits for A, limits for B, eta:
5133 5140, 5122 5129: -1.1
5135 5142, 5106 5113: 1.7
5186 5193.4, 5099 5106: 1.0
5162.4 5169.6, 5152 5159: 14.6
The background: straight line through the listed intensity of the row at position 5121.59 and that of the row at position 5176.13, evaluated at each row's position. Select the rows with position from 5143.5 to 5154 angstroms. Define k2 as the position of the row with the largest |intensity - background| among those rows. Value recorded 5147.60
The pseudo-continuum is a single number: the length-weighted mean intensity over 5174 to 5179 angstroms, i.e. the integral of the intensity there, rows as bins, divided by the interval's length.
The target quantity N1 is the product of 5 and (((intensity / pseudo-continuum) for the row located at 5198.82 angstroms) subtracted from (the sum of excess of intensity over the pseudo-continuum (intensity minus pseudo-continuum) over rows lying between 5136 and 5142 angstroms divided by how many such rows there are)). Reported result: 1.7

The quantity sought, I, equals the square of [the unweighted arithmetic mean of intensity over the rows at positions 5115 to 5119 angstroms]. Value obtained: 351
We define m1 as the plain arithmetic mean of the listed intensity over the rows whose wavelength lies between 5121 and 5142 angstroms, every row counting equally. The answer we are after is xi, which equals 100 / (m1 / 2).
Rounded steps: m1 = 17.0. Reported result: 11.7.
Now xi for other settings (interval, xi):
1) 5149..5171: 12.6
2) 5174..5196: 13.8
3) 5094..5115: 11.3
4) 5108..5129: 11.3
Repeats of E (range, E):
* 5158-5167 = 5158.28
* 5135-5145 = 5135.76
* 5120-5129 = 5120.41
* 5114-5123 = 5114.52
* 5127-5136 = 5132.22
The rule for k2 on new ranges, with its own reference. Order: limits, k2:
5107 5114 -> 5109.81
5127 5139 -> 5129.85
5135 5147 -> 5139.31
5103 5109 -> 5105.11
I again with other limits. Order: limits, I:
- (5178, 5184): 146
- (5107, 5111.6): 293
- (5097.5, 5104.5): 308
